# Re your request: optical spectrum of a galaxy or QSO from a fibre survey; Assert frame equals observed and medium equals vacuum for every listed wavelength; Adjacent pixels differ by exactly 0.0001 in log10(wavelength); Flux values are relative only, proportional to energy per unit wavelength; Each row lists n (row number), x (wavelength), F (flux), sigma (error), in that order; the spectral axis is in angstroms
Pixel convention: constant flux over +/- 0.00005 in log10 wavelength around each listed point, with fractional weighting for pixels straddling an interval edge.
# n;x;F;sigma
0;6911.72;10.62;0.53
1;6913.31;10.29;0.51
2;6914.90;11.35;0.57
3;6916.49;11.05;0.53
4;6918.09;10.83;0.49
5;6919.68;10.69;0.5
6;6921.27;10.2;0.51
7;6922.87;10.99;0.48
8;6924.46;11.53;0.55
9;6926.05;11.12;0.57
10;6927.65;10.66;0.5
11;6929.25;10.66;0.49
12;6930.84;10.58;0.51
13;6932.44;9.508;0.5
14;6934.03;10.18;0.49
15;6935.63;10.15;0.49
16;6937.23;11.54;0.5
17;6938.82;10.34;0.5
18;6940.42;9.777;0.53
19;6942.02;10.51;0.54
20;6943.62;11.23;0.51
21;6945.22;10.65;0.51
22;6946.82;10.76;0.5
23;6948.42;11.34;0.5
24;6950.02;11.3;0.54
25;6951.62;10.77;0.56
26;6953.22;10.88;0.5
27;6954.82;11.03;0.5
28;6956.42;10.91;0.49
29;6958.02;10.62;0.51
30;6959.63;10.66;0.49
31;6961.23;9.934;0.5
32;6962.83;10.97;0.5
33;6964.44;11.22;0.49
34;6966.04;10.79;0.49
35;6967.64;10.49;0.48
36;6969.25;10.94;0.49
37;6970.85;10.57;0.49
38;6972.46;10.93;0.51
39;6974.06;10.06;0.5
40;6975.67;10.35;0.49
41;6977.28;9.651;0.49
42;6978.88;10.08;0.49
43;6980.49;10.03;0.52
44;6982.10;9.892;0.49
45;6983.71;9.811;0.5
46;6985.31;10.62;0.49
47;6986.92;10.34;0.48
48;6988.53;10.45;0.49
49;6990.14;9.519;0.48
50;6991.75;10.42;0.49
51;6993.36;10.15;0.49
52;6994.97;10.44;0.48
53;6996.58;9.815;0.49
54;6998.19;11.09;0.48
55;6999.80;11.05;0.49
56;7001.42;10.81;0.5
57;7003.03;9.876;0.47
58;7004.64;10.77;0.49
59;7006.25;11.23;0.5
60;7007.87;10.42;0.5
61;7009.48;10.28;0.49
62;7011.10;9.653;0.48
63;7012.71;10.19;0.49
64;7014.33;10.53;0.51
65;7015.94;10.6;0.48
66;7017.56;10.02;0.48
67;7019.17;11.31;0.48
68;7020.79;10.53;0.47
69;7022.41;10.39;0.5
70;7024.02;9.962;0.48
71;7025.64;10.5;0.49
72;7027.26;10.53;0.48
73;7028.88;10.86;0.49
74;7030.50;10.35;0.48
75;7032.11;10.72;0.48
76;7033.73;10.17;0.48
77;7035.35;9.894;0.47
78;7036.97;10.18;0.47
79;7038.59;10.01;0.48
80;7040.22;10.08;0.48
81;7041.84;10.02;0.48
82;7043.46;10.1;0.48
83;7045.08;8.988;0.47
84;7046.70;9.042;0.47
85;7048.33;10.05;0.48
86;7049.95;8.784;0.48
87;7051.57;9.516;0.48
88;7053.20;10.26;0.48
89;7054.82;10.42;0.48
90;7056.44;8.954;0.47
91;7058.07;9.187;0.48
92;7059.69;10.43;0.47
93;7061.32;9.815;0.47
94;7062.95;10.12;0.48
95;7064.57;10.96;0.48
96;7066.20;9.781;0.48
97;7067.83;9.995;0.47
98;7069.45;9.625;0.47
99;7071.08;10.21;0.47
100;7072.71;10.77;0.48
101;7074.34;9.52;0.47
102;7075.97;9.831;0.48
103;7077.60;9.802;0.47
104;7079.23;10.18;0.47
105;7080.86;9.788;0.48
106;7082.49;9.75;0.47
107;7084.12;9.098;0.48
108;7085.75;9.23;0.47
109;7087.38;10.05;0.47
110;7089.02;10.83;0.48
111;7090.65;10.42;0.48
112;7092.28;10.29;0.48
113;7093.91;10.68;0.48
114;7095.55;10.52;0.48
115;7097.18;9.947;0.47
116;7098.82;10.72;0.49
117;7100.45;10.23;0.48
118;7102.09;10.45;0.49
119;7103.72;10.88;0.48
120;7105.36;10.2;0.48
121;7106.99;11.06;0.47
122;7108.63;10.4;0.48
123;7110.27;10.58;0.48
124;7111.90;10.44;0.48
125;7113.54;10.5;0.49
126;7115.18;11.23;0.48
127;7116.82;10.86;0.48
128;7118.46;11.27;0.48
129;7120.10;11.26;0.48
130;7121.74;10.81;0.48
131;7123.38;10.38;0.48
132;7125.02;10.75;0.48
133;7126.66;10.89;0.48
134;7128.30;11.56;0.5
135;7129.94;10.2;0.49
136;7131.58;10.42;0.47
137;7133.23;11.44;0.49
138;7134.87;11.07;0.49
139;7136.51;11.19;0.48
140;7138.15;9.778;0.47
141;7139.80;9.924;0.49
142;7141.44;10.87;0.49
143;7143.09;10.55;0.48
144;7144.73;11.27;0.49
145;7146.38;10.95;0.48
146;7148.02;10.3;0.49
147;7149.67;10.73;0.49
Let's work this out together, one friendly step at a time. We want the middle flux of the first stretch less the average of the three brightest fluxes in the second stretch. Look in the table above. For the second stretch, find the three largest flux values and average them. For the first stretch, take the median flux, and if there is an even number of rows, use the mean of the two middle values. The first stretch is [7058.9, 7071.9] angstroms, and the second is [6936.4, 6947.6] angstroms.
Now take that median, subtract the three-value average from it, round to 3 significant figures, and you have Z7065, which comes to -1.12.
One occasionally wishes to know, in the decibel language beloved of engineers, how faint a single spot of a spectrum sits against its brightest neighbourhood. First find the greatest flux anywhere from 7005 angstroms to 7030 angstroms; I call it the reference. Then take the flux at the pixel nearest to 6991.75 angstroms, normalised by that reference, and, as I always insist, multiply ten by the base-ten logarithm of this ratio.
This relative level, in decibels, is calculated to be -0.36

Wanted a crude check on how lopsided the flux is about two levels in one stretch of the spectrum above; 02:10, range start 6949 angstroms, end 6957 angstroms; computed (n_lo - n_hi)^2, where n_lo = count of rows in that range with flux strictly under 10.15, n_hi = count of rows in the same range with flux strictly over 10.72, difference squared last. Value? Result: 25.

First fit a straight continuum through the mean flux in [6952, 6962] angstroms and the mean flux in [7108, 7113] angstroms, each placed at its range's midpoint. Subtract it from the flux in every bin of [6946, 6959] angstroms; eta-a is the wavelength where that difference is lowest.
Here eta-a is 6958.02 angstroms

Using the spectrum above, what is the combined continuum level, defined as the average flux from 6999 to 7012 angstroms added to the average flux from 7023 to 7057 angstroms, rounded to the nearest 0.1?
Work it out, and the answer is 20.5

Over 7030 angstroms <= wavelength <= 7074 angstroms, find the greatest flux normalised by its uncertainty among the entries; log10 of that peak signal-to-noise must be 1.36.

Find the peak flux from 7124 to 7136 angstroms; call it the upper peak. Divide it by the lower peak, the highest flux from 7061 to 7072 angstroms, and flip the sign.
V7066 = -1.05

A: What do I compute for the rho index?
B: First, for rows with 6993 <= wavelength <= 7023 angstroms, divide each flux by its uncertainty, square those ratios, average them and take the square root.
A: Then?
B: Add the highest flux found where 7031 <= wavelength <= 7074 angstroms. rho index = 32.5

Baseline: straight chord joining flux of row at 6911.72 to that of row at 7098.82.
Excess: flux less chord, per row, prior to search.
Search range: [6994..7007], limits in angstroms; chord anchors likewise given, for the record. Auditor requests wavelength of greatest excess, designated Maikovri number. 7006.25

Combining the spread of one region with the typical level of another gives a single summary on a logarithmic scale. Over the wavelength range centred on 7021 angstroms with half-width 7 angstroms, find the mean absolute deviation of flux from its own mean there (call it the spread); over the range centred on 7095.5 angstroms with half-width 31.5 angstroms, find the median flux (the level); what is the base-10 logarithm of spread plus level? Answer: 1.03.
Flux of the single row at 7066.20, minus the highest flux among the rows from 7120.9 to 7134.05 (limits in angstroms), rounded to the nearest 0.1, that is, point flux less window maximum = -1.8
